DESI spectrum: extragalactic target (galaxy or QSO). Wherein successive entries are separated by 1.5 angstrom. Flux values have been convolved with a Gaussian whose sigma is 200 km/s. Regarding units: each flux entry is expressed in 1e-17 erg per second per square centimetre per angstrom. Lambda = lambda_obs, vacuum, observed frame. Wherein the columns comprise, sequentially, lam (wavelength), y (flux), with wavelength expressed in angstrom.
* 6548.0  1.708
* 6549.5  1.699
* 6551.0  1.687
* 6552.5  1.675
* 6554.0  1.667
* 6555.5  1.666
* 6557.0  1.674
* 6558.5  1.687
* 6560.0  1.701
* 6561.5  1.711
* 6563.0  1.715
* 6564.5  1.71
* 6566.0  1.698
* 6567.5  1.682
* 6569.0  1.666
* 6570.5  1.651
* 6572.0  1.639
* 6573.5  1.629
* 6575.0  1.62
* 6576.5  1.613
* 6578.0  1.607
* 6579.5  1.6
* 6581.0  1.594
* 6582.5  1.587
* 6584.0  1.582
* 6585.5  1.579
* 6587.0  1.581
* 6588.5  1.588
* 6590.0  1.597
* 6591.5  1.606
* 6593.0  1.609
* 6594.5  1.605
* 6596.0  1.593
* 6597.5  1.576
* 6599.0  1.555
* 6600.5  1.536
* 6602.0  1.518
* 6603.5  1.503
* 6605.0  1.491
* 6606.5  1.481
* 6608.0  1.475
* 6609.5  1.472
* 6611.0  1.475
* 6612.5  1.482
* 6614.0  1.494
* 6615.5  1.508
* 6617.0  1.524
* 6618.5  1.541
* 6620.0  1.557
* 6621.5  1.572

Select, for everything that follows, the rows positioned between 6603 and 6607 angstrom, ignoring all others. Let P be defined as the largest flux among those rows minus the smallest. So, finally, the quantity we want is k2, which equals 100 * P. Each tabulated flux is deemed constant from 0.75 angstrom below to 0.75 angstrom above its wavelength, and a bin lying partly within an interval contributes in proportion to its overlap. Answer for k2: 2.2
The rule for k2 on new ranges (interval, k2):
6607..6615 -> 2.2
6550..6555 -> 2.0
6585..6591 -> 1.8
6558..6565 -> 2.8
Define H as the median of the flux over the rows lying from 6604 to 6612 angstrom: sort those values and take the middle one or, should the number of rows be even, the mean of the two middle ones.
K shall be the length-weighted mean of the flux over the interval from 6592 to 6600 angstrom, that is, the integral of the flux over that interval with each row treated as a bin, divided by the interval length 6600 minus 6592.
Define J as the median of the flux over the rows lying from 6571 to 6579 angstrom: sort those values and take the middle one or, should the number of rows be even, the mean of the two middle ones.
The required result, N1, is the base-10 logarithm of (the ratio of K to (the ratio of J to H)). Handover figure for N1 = 0.16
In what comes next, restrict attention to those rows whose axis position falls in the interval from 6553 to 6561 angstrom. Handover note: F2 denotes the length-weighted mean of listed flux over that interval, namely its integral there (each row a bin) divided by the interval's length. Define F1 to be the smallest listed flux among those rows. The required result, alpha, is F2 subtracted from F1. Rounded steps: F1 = 1.666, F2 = 1.68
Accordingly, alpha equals -0.014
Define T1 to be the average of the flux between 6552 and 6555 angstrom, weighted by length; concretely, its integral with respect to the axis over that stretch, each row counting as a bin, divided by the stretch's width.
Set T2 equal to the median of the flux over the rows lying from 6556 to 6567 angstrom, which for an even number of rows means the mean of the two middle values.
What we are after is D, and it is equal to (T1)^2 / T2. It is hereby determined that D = 1.64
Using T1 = 1.67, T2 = 1.70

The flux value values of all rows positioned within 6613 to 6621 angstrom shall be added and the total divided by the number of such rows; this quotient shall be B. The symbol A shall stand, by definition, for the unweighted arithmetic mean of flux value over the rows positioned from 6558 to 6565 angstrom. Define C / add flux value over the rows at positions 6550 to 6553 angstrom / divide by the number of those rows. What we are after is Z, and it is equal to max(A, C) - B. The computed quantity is 0.18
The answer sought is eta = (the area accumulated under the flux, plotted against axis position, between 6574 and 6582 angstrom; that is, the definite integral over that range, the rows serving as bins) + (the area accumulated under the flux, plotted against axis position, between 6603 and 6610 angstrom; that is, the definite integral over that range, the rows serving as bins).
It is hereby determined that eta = 23.2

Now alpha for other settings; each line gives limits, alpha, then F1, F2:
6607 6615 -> -0.009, 1.472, 1.48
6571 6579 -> -0.015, 1.607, 1.62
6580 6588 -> -0.006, 1.579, 1.59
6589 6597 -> -0.008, 1.593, 1.60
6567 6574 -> -0.024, 1.629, 1.65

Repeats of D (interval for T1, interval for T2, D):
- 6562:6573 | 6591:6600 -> 1.76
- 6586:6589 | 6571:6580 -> 1.55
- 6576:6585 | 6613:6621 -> 1.67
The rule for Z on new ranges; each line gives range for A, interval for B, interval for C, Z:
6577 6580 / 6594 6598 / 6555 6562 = 0.10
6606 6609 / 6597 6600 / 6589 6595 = 0.04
